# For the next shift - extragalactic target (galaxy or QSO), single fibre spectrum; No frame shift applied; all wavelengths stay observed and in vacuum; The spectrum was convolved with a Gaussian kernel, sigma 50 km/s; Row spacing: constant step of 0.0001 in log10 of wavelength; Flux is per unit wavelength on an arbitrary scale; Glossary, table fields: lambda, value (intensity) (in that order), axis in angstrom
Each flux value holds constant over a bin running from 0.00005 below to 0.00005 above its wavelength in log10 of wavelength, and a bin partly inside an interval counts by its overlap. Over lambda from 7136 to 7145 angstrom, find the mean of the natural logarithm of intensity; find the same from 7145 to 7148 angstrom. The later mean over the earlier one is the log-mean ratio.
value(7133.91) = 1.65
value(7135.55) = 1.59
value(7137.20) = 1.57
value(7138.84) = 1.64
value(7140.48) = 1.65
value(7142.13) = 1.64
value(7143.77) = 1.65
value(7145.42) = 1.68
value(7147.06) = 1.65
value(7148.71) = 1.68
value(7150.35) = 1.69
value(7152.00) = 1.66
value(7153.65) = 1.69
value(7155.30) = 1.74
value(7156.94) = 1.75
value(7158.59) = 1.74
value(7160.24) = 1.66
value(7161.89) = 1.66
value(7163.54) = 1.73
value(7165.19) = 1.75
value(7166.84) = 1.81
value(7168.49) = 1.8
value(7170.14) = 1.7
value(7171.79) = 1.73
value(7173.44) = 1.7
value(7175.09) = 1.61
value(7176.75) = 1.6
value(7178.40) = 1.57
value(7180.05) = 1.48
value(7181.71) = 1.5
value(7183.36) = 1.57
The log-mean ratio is 1.04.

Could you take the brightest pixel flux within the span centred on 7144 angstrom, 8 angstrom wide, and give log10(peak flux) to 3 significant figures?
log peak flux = 0.225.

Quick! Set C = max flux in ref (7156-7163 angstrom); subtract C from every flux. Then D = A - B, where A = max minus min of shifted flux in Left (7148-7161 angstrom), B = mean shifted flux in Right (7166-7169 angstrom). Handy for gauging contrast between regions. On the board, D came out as 0.035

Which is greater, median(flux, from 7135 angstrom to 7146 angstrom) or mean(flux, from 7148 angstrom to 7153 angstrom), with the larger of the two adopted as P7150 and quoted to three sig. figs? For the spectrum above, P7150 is 1.68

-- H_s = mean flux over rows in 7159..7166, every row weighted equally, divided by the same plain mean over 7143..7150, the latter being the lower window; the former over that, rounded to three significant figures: 1.02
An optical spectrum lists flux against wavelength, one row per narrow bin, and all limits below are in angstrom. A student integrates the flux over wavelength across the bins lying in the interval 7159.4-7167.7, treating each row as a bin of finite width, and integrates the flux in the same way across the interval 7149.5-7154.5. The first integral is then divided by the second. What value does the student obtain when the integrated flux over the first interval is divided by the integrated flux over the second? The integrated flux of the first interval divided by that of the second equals 1.7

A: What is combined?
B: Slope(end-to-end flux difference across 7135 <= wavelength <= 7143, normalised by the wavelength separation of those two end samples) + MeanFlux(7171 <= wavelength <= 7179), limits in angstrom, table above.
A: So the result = 1.65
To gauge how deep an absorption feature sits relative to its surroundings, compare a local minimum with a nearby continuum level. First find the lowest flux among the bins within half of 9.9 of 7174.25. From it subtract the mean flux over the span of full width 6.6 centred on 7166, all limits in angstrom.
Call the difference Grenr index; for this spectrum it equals -0.20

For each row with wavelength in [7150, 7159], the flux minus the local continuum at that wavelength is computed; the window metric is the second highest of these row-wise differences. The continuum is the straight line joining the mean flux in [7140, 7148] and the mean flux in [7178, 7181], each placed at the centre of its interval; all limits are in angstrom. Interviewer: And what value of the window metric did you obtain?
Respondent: 0.14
